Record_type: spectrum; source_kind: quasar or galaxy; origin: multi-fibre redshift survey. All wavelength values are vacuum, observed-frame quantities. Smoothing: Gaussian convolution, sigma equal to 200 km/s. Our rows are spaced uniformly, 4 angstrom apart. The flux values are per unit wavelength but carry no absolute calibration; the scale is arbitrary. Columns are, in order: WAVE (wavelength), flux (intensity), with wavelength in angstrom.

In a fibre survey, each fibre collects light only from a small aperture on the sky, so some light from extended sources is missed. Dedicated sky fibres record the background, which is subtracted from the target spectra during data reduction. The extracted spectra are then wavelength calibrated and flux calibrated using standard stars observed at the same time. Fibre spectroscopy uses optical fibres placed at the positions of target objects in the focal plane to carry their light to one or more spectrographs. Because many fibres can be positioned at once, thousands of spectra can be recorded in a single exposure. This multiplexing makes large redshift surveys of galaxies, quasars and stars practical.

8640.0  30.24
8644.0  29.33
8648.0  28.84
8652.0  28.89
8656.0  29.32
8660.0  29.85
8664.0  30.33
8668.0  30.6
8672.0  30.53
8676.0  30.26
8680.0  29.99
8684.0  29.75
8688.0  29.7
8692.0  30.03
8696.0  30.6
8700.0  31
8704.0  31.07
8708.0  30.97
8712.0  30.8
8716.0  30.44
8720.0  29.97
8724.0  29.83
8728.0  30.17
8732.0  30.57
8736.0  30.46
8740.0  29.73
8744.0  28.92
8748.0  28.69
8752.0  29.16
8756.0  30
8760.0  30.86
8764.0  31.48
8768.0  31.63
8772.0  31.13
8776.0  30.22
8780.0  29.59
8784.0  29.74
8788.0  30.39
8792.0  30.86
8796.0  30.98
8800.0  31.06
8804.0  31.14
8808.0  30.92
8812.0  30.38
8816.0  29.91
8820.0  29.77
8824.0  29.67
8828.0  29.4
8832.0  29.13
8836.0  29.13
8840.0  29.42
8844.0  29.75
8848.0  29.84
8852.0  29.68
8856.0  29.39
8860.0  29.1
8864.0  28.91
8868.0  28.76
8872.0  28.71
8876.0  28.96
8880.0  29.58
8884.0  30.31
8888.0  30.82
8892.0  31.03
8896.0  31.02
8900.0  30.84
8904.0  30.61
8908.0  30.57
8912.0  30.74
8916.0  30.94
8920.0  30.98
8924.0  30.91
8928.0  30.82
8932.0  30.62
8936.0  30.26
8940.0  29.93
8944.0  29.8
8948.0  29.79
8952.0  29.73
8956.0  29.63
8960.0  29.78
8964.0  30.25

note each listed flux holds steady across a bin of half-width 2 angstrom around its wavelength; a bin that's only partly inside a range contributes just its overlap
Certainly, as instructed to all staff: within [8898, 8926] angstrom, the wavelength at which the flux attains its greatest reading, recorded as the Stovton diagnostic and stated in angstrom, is 8920.0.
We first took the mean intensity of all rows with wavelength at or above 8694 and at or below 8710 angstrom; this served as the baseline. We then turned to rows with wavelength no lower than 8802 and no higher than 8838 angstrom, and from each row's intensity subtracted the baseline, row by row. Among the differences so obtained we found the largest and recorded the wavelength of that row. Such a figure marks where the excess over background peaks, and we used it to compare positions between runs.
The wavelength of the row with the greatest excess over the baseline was 8804.0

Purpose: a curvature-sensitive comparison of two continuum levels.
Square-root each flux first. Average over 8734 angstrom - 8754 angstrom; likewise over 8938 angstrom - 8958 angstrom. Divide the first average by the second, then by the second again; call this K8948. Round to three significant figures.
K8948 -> 0.182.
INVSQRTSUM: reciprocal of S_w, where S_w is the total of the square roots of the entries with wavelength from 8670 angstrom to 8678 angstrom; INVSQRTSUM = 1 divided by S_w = 0.0907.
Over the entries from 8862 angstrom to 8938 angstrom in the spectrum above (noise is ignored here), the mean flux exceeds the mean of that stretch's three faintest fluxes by 1.5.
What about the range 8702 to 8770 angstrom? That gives 1.4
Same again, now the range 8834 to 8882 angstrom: 0.5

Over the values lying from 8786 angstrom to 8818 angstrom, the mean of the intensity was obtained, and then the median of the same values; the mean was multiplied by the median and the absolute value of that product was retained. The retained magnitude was 948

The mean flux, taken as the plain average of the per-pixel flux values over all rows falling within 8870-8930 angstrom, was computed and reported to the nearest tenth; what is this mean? 30.5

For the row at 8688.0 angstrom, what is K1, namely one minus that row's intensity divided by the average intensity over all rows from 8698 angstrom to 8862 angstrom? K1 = 0.015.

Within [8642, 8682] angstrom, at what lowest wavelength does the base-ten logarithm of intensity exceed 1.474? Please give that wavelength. 8660.0 angstrom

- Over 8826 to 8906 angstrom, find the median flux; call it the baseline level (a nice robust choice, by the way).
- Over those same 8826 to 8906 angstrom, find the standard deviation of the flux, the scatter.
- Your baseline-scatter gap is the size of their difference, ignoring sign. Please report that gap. 28.7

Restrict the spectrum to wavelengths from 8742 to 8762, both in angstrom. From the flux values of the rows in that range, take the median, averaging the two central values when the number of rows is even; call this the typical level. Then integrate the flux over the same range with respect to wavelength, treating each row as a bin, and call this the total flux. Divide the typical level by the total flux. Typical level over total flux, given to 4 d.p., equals 0.0494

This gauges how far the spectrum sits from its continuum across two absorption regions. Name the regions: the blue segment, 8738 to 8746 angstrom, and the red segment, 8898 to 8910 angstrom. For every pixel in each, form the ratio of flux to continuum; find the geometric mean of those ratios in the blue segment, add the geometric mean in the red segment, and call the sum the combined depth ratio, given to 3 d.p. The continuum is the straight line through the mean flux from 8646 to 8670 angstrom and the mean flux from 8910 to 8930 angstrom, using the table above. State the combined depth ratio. 1.972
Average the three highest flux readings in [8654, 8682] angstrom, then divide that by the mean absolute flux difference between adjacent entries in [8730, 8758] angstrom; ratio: 57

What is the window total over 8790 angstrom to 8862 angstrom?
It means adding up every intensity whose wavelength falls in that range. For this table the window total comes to 540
